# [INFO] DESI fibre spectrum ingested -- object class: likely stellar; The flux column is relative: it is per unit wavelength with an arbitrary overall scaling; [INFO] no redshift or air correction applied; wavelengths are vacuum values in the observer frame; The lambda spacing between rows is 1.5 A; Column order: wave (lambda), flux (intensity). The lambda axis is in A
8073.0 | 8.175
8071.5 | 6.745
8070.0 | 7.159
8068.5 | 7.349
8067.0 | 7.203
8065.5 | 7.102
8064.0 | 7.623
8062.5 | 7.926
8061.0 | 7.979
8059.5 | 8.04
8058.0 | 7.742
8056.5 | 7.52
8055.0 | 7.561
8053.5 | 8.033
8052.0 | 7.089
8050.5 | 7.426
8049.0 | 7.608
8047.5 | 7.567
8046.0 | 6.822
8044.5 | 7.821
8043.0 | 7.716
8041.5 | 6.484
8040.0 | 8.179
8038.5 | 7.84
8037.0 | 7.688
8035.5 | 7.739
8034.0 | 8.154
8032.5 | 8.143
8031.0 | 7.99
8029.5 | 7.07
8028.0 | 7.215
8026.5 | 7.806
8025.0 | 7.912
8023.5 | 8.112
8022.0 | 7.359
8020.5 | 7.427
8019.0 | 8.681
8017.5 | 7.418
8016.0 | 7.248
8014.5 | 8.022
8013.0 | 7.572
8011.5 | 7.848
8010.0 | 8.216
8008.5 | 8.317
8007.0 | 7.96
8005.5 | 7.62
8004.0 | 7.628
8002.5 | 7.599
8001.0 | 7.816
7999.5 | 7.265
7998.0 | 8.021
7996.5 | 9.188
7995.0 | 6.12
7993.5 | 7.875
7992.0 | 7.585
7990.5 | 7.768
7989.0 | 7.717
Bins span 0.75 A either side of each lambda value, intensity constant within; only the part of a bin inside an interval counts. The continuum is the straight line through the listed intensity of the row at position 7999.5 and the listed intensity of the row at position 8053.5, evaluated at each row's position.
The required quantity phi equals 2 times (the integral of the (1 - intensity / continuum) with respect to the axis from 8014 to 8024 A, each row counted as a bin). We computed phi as -0.5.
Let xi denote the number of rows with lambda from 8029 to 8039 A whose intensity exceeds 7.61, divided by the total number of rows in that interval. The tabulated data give 0.86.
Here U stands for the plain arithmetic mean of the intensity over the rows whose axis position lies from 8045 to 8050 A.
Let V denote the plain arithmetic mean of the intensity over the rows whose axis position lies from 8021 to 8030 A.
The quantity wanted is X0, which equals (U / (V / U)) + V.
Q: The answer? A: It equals 14.7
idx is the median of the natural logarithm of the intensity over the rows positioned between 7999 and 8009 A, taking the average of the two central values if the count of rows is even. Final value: 2.032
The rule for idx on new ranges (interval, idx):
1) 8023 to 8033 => 2.068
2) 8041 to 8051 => 2.024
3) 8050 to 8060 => 2.023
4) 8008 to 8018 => 2.060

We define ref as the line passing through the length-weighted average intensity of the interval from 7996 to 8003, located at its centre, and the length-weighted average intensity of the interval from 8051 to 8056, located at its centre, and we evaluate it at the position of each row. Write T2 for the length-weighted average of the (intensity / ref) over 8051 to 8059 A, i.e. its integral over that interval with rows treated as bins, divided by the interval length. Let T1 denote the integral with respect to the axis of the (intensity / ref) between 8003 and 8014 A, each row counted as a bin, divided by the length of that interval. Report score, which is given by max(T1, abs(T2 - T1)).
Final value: 1.00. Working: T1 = 1.00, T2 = 1.01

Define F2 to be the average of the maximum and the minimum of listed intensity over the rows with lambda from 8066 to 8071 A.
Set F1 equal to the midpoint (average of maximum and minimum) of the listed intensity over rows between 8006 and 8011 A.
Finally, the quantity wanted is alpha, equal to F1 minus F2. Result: 0.88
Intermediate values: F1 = 8.1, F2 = 7.3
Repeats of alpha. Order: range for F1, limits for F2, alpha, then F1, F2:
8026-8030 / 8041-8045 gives 0.29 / 7.4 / 7.2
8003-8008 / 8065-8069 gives 0.56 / 7.8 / 7.2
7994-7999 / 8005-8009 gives -0.31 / 7.7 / 8.0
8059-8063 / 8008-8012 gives -0.10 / 8.0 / 8.1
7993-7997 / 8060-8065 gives -0.15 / 7.7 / 7.8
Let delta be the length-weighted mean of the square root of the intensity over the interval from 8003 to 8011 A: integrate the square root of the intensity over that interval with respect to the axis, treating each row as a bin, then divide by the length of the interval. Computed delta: 2.82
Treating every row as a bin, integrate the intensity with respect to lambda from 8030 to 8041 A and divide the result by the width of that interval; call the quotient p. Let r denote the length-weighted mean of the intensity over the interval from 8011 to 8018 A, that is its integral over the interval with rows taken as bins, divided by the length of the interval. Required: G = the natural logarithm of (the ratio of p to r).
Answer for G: 0.04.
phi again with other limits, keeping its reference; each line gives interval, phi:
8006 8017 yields -1.3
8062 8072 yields 2.2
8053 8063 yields 0.7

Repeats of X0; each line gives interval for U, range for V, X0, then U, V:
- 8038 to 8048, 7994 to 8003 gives 15.0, 7.5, 7.67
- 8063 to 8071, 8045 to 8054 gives 14.6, 7.3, 7.42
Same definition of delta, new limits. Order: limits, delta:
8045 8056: 2.73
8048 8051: 2.74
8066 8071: 2.68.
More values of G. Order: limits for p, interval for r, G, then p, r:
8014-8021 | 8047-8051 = 0.03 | 7.76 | 7.54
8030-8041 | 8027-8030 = 0.09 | 7.91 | 7.20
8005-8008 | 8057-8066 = 0.01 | 7.85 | 7.75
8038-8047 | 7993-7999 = -0.04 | 7.47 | 7.78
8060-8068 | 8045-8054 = 0.02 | 7.57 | 7.42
